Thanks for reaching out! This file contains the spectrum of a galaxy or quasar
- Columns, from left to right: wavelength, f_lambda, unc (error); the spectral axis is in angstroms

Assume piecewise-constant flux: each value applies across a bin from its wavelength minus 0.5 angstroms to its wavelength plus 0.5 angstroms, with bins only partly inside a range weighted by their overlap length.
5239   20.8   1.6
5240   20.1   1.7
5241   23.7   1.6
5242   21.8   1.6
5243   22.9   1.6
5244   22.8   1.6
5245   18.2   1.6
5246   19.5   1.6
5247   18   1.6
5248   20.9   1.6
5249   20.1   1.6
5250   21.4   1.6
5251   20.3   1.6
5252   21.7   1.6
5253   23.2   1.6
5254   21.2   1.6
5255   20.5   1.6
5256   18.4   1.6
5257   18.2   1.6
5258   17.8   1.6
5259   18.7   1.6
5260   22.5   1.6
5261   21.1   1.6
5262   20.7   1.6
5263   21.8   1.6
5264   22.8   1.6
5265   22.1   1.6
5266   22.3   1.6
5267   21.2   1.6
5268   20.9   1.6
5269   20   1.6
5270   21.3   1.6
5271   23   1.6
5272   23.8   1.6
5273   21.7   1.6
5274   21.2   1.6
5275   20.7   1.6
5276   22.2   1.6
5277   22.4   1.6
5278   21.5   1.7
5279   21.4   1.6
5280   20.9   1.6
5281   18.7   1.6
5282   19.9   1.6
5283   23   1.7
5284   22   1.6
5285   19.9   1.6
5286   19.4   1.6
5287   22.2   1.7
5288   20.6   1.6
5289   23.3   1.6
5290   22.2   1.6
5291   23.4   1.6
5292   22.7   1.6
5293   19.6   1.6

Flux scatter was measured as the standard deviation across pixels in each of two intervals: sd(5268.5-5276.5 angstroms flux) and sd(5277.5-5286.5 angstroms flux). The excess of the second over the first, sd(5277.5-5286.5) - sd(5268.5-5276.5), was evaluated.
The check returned 0.14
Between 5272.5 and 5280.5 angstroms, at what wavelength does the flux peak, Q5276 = 5277 angstroms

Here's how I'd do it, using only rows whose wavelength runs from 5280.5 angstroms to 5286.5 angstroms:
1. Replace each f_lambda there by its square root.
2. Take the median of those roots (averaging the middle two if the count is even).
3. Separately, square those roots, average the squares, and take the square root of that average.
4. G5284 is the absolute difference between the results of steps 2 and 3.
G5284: 0.065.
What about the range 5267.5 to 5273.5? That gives 0.031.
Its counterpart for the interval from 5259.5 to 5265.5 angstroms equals 0.012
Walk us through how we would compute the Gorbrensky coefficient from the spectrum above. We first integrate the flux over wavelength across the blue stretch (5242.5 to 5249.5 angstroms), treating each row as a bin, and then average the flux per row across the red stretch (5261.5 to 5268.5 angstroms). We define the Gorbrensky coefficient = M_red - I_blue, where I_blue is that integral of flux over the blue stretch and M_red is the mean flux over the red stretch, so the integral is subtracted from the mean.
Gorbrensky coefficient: -121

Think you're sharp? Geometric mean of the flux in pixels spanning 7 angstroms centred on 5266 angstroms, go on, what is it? 21.6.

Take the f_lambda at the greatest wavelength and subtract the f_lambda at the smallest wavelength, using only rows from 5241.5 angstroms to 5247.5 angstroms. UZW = -3.8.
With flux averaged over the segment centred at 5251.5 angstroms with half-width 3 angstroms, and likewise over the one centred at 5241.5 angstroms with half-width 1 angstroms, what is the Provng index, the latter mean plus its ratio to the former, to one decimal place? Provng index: 23.8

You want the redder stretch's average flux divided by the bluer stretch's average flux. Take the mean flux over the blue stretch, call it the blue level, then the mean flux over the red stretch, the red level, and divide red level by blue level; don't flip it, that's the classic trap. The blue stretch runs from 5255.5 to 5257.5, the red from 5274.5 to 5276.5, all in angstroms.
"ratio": 1.17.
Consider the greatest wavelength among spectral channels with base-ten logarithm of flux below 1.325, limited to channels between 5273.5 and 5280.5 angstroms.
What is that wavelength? 5280 angstroms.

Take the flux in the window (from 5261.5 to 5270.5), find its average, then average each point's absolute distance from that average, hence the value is 0.71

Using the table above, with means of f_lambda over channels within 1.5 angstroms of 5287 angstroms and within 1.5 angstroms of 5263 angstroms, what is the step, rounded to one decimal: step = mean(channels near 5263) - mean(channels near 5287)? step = 1.0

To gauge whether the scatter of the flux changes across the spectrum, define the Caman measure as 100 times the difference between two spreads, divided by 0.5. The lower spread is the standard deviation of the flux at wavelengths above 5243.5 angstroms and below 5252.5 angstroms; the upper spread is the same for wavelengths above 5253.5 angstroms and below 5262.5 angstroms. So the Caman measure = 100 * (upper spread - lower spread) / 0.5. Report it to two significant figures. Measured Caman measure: 13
